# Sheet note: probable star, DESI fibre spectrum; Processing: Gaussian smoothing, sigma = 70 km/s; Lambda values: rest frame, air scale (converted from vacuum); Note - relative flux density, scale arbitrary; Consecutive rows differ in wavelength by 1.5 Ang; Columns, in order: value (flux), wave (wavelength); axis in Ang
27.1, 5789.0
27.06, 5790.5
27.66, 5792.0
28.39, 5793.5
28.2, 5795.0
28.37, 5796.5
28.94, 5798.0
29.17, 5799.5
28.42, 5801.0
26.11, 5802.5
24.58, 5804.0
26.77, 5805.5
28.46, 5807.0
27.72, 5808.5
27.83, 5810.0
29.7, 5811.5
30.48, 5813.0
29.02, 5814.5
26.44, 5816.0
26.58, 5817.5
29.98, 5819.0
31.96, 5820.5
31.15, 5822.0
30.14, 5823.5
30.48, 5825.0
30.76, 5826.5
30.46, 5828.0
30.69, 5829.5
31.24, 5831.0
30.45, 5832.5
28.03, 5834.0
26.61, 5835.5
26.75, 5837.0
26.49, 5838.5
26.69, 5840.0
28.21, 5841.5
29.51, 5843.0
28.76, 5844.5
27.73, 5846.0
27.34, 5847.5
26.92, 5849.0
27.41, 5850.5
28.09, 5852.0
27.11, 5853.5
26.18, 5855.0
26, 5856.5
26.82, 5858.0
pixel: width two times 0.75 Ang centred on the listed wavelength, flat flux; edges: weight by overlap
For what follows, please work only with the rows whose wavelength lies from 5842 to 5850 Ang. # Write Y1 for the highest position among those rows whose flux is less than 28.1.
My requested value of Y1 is 5849.0 Ang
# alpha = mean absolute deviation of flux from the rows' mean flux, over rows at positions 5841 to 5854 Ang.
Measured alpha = 0.7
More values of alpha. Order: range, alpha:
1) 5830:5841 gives 1.6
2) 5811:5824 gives 1.4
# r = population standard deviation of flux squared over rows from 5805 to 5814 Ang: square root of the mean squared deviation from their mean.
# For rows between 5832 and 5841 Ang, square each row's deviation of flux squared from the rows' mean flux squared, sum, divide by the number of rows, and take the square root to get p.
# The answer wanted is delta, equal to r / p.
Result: 0.89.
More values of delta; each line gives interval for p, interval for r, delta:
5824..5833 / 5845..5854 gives 1.24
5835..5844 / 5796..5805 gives 1.45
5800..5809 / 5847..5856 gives 0.43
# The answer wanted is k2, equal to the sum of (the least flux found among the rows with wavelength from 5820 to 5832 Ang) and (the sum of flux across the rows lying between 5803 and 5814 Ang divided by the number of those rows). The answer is 58.1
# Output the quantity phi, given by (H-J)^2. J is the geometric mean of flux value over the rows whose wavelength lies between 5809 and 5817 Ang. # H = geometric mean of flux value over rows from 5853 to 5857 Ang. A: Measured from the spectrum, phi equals 5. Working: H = 26.4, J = 28.7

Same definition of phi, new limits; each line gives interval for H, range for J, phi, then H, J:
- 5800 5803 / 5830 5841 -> 1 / 27.2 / 28.0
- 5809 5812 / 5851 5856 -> 3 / 28.7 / 27.1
